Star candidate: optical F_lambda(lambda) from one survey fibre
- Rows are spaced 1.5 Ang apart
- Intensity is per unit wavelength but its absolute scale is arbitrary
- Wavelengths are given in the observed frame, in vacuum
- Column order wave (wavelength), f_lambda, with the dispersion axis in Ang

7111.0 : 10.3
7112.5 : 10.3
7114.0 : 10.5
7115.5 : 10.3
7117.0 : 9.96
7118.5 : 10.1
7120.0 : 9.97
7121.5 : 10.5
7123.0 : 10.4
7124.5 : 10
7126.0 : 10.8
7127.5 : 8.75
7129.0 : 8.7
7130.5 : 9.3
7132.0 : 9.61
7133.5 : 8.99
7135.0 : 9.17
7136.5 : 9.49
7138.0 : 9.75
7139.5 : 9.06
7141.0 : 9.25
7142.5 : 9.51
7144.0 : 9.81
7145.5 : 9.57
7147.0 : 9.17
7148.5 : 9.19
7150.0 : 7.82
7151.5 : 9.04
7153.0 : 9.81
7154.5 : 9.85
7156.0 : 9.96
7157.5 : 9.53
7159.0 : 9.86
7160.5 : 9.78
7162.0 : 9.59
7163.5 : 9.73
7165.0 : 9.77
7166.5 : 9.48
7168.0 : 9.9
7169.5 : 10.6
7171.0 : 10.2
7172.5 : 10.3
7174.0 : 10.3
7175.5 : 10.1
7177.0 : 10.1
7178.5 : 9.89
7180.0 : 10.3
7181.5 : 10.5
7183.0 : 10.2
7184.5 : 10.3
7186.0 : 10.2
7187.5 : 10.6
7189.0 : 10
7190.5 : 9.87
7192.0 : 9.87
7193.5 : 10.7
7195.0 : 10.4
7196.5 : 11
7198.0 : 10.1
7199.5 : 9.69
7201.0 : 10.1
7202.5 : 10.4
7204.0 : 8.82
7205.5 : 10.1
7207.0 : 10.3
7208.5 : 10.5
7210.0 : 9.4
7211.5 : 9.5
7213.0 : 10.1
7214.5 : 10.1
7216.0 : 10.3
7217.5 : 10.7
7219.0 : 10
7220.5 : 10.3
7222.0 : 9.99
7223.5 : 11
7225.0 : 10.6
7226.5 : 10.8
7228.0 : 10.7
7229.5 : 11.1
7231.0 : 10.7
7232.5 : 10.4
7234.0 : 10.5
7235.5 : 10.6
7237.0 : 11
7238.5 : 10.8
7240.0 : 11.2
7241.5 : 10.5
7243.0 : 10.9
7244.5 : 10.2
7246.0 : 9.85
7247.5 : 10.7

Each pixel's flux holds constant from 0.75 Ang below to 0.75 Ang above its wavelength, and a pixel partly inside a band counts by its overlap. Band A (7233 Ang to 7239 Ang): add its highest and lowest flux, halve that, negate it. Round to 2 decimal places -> -10.75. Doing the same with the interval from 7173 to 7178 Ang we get -10.20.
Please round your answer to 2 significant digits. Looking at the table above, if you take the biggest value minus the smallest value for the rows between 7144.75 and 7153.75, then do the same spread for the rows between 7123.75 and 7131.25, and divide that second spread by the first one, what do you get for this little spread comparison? 1.1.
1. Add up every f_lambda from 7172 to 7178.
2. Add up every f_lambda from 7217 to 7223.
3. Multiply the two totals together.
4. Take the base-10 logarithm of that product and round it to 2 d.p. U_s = 3.22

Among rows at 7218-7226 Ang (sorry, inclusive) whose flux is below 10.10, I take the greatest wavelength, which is 7222.0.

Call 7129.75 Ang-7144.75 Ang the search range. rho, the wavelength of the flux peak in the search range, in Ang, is 7144.0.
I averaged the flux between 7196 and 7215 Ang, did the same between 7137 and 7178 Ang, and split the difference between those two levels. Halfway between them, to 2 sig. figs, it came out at 9.8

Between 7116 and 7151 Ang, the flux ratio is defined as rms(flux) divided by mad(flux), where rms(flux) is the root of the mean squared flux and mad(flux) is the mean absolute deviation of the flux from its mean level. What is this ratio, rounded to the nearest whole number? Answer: 19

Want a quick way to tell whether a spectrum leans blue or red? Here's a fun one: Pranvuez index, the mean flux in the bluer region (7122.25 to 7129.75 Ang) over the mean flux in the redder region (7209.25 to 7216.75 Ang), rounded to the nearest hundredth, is 0.98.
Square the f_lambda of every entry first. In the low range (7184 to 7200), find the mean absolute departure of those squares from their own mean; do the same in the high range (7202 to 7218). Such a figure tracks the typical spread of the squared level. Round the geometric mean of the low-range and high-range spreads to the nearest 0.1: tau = 7.4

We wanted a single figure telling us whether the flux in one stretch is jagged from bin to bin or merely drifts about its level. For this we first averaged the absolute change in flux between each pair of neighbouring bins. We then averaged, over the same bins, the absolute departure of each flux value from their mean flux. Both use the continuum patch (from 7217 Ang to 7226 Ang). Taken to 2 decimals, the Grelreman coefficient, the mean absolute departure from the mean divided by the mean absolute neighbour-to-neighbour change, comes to 0.62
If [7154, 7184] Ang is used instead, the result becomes 1.10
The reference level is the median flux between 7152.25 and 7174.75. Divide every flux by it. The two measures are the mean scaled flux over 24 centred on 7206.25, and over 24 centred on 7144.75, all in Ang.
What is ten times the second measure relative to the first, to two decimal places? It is 9.25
